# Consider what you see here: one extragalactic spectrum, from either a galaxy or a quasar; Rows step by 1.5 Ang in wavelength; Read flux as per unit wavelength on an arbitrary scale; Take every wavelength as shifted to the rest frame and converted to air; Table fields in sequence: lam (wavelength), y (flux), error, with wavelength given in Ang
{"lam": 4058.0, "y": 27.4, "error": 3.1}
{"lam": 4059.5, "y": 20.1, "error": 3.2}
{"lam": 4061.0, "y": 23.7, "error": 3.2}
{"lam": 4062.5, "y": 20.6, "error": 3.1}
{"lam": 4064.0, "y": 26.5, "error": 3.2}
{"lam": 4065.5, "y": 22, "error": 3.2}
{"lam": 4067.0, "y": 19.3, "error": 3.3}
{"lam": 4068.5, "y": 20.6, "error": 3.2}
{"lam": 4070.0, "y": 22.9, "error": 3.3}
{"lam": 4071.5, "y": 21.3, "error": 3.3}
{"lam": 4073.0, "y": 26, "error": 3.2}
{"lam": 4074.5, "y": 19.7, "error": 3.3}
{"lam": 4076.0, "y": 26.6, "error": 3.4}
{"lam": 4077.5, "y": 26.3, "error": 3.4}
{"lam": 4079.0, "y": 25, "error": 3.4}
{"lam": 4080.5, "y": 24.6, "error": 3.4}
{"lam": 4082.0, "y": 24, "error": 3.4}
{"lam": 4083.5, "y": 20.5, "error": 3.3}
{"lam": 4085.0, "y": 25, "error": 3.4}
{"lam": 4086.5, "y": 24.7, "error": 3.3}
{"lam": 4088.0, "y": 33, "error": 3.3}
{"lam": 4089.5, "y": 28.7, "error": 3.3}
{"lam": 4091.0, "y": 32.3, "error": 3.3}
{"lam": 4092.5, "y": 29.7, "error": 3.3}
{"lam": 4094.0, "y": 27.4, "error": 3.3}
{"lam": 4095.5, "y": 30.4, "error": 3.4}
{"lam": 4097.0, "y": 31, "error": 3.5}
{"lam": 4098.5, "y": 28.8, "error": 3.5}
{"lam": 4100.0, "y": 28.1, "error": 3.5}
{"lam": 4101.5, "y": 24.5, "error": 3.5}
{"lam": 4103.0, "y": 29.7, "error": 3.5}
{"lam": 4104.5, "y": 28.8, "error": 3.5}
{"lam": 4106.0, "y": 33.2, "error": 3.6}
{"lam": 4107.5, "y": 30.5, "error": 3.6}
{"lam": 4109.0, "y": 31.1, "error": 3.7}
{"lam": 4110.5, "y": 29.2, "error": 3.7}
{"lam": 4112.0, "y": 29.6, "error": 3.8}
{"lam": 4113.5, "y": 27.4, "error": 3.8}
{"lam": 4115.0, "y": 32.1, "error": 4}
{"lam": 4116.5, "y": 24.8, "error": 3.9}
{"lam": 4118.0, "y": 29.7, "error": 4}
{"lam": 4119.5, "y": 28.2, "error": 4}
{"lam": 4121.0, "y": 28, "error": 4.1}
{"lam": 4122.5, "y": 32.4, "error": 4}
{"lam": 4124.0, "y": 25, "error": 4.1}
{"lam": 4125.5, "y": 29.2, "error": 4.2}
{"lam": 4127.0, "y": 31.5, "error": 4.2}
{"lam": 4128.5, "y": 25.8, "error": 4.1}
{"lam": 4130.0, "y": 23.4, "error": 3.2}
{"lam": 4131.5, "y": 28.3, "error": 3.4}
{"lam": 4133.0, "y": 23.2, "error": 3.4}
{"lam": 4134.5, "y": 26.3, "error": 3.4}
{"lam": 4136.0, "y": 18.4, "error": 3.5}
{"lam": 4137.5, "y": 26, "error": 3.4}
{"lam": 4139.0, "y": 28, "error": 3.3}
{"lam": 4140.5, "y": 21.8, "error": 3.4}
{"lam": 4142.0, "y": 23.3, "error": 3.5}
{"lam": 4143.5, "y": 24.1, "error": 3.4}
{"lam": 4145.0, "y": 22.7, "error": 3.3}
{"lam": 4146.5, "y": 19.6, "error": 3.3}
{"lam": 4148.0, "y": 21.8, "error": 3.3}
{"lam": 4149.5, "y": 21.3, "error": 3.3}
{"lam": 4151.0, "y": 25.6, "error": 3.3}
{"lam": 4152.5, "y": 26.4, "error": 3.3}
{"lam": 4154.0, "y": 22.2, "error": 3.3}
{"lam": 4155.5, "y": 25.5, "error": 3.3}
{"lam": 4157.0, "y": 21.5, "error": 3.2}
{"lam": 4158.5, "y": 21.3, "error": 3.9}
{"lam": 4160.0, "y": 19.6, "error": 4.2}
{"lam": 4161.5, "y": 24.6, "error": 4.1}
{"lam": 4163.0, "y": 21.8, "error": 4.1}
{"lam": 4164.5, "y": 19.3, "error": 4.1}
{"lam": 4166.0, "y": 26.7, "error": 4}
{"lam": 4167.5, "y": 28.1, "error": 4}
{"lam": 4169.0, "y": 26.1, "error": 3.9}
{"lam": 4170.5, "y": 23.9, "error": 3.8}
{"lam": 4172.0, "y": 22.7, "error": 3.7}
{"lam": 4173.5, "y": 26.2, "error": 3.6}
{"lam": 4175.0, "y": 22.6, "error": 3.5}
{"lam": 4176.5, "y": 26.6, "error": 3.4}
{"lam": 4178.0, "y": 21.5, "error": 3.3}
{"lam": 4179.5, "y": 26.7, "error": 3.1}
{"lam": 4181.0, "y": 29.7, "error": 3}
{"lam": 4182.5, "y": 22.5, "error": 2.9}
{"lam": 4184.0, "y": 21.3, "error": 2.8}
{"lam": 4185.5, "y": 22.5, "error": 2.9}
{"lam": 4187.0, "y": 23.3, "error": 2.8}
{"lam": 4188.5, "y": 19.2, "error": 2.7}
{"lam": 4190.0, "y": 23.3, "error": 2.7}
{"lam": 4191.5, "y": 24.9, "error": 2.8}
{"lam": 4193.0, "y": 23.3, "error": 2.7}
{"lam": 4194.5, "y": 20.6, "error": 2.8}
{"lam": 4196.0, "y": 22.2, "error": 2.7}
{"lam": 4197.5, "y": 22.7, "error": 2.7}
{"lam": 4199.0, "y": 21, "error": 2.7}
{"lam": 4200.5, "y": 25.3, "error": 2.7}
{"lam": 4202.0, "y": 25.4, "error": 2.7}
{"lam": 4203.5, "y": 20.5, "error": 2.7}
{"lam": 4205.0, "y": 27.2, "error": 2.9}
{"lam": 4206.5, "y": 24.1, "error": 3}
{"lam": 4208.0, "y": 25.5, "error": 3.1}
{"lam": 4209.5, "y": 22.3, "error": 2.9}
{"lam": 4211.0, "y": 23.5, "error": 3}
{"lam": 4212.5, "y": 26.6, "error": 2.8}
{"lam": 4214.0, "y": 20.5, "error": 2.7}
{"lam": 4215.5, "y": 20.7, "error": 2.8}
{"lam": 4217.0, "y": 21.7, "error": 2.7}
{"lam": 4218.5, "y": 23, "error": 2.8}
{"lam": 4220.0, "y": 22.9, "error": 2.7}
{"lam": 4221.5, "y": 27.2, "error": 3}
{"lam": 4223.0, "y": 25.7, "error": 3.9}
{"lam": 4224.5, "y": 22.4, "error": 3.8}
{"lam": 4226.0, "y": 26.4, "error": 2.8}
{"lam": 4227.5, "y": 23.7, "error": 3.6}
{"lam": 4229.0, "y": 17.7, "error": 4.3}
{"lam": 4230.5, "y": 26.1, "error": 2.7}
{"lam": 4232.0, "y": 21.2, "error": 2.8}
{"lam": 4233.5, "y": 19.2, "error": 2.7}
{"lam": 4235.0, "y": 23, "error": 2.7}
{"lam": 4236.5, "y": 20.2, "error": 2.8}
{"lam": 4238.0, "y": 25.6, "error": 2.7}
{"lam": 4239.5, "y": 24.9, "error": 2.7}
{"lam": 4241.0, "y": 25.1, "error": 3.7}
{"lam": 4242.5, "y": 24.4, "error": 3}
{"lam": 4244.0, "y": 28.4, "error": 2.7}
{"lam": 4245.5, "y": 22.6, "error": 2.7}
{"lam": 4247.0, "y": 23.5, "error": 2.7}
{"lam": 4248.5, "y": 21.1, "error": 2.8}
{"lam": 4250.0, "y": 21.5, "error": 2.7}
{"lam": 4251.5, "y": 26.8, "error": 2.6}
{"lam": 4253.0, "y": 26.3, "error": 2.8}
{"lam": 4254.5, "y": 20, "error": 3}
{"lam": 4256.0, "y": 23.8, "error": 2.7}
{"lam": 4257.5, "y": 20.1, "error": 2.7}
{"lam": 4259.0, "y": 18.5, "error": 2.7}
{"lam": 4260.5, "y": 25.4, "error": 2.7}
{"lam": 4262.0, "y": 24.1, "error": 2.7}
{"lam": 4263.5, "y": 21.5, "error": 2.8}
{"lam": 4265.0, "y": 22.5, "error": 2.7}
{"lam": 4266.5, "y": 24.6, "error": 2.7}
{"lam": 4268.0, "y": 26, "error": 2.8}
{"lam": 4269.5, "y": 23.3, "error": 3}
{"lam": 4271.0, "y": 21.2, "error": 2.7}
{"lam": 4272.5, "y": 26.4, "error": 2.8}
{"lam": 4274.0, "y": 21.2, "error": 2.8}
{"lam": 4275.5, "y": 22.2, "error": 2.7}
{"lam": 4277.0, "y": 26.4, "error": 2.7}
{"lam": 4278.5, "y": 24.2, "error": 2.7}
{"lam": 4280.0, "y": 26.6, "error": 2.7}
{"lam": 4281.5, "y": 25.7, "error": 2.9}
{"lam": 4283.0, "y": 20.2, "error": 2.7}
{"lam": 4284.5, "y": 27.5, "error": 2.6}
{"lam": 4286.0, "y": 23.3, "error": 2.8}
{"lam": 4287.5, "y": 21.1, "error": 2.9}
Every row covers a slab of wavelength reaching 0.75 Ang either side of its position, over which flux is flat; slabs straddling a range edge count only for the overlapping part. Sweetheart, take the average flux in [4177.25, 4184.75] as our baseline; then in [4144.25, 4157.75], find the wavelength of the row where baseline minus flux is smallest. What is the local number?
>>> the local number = 4152.5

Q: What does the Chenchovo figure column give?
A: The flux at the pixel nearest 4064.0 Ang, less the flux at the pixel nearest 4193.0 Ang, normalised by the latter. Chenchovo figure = 0.14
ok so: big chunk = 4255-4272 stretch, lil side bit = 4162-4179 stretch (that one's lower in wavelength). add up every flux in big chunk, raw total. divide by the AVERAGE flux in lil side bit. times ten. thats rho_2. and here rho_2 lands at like 104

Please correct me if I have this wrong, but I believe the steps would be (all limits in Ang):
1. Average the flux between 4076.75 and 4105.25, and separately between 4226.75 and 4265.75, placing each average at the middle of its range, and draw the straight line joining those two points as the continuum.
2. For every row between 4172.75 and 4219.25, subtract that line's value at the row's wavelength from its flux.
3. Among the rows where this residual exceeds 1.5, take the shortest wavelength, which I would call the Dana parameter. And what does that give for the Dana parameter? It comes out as 4176.5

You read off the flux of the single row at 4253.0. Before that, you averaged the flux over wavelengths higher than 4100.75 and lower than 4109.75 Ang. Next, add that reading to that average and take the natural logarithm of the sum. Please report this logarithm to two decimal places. 4.02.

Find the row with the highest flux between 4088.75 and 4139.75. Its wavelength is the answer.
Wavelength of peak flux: 4106.0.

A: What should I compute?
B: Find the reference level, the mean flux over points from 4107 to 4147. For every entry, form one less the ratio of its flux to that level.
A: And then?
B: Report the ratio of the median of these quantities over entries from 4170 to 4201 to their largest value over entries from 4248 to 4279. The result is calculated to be 0.5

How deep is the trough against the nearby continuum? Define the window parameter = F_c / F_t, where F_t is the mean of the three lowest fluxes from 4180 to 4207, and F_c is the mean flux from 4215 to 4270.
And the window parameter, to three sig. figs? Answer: 1.16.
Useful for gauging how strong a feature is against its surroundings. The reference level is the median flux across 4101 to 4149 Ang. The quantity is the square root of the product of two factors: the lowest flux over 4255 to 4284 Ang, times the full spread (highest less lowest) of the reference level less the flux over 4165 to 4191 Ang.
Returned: 13.9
